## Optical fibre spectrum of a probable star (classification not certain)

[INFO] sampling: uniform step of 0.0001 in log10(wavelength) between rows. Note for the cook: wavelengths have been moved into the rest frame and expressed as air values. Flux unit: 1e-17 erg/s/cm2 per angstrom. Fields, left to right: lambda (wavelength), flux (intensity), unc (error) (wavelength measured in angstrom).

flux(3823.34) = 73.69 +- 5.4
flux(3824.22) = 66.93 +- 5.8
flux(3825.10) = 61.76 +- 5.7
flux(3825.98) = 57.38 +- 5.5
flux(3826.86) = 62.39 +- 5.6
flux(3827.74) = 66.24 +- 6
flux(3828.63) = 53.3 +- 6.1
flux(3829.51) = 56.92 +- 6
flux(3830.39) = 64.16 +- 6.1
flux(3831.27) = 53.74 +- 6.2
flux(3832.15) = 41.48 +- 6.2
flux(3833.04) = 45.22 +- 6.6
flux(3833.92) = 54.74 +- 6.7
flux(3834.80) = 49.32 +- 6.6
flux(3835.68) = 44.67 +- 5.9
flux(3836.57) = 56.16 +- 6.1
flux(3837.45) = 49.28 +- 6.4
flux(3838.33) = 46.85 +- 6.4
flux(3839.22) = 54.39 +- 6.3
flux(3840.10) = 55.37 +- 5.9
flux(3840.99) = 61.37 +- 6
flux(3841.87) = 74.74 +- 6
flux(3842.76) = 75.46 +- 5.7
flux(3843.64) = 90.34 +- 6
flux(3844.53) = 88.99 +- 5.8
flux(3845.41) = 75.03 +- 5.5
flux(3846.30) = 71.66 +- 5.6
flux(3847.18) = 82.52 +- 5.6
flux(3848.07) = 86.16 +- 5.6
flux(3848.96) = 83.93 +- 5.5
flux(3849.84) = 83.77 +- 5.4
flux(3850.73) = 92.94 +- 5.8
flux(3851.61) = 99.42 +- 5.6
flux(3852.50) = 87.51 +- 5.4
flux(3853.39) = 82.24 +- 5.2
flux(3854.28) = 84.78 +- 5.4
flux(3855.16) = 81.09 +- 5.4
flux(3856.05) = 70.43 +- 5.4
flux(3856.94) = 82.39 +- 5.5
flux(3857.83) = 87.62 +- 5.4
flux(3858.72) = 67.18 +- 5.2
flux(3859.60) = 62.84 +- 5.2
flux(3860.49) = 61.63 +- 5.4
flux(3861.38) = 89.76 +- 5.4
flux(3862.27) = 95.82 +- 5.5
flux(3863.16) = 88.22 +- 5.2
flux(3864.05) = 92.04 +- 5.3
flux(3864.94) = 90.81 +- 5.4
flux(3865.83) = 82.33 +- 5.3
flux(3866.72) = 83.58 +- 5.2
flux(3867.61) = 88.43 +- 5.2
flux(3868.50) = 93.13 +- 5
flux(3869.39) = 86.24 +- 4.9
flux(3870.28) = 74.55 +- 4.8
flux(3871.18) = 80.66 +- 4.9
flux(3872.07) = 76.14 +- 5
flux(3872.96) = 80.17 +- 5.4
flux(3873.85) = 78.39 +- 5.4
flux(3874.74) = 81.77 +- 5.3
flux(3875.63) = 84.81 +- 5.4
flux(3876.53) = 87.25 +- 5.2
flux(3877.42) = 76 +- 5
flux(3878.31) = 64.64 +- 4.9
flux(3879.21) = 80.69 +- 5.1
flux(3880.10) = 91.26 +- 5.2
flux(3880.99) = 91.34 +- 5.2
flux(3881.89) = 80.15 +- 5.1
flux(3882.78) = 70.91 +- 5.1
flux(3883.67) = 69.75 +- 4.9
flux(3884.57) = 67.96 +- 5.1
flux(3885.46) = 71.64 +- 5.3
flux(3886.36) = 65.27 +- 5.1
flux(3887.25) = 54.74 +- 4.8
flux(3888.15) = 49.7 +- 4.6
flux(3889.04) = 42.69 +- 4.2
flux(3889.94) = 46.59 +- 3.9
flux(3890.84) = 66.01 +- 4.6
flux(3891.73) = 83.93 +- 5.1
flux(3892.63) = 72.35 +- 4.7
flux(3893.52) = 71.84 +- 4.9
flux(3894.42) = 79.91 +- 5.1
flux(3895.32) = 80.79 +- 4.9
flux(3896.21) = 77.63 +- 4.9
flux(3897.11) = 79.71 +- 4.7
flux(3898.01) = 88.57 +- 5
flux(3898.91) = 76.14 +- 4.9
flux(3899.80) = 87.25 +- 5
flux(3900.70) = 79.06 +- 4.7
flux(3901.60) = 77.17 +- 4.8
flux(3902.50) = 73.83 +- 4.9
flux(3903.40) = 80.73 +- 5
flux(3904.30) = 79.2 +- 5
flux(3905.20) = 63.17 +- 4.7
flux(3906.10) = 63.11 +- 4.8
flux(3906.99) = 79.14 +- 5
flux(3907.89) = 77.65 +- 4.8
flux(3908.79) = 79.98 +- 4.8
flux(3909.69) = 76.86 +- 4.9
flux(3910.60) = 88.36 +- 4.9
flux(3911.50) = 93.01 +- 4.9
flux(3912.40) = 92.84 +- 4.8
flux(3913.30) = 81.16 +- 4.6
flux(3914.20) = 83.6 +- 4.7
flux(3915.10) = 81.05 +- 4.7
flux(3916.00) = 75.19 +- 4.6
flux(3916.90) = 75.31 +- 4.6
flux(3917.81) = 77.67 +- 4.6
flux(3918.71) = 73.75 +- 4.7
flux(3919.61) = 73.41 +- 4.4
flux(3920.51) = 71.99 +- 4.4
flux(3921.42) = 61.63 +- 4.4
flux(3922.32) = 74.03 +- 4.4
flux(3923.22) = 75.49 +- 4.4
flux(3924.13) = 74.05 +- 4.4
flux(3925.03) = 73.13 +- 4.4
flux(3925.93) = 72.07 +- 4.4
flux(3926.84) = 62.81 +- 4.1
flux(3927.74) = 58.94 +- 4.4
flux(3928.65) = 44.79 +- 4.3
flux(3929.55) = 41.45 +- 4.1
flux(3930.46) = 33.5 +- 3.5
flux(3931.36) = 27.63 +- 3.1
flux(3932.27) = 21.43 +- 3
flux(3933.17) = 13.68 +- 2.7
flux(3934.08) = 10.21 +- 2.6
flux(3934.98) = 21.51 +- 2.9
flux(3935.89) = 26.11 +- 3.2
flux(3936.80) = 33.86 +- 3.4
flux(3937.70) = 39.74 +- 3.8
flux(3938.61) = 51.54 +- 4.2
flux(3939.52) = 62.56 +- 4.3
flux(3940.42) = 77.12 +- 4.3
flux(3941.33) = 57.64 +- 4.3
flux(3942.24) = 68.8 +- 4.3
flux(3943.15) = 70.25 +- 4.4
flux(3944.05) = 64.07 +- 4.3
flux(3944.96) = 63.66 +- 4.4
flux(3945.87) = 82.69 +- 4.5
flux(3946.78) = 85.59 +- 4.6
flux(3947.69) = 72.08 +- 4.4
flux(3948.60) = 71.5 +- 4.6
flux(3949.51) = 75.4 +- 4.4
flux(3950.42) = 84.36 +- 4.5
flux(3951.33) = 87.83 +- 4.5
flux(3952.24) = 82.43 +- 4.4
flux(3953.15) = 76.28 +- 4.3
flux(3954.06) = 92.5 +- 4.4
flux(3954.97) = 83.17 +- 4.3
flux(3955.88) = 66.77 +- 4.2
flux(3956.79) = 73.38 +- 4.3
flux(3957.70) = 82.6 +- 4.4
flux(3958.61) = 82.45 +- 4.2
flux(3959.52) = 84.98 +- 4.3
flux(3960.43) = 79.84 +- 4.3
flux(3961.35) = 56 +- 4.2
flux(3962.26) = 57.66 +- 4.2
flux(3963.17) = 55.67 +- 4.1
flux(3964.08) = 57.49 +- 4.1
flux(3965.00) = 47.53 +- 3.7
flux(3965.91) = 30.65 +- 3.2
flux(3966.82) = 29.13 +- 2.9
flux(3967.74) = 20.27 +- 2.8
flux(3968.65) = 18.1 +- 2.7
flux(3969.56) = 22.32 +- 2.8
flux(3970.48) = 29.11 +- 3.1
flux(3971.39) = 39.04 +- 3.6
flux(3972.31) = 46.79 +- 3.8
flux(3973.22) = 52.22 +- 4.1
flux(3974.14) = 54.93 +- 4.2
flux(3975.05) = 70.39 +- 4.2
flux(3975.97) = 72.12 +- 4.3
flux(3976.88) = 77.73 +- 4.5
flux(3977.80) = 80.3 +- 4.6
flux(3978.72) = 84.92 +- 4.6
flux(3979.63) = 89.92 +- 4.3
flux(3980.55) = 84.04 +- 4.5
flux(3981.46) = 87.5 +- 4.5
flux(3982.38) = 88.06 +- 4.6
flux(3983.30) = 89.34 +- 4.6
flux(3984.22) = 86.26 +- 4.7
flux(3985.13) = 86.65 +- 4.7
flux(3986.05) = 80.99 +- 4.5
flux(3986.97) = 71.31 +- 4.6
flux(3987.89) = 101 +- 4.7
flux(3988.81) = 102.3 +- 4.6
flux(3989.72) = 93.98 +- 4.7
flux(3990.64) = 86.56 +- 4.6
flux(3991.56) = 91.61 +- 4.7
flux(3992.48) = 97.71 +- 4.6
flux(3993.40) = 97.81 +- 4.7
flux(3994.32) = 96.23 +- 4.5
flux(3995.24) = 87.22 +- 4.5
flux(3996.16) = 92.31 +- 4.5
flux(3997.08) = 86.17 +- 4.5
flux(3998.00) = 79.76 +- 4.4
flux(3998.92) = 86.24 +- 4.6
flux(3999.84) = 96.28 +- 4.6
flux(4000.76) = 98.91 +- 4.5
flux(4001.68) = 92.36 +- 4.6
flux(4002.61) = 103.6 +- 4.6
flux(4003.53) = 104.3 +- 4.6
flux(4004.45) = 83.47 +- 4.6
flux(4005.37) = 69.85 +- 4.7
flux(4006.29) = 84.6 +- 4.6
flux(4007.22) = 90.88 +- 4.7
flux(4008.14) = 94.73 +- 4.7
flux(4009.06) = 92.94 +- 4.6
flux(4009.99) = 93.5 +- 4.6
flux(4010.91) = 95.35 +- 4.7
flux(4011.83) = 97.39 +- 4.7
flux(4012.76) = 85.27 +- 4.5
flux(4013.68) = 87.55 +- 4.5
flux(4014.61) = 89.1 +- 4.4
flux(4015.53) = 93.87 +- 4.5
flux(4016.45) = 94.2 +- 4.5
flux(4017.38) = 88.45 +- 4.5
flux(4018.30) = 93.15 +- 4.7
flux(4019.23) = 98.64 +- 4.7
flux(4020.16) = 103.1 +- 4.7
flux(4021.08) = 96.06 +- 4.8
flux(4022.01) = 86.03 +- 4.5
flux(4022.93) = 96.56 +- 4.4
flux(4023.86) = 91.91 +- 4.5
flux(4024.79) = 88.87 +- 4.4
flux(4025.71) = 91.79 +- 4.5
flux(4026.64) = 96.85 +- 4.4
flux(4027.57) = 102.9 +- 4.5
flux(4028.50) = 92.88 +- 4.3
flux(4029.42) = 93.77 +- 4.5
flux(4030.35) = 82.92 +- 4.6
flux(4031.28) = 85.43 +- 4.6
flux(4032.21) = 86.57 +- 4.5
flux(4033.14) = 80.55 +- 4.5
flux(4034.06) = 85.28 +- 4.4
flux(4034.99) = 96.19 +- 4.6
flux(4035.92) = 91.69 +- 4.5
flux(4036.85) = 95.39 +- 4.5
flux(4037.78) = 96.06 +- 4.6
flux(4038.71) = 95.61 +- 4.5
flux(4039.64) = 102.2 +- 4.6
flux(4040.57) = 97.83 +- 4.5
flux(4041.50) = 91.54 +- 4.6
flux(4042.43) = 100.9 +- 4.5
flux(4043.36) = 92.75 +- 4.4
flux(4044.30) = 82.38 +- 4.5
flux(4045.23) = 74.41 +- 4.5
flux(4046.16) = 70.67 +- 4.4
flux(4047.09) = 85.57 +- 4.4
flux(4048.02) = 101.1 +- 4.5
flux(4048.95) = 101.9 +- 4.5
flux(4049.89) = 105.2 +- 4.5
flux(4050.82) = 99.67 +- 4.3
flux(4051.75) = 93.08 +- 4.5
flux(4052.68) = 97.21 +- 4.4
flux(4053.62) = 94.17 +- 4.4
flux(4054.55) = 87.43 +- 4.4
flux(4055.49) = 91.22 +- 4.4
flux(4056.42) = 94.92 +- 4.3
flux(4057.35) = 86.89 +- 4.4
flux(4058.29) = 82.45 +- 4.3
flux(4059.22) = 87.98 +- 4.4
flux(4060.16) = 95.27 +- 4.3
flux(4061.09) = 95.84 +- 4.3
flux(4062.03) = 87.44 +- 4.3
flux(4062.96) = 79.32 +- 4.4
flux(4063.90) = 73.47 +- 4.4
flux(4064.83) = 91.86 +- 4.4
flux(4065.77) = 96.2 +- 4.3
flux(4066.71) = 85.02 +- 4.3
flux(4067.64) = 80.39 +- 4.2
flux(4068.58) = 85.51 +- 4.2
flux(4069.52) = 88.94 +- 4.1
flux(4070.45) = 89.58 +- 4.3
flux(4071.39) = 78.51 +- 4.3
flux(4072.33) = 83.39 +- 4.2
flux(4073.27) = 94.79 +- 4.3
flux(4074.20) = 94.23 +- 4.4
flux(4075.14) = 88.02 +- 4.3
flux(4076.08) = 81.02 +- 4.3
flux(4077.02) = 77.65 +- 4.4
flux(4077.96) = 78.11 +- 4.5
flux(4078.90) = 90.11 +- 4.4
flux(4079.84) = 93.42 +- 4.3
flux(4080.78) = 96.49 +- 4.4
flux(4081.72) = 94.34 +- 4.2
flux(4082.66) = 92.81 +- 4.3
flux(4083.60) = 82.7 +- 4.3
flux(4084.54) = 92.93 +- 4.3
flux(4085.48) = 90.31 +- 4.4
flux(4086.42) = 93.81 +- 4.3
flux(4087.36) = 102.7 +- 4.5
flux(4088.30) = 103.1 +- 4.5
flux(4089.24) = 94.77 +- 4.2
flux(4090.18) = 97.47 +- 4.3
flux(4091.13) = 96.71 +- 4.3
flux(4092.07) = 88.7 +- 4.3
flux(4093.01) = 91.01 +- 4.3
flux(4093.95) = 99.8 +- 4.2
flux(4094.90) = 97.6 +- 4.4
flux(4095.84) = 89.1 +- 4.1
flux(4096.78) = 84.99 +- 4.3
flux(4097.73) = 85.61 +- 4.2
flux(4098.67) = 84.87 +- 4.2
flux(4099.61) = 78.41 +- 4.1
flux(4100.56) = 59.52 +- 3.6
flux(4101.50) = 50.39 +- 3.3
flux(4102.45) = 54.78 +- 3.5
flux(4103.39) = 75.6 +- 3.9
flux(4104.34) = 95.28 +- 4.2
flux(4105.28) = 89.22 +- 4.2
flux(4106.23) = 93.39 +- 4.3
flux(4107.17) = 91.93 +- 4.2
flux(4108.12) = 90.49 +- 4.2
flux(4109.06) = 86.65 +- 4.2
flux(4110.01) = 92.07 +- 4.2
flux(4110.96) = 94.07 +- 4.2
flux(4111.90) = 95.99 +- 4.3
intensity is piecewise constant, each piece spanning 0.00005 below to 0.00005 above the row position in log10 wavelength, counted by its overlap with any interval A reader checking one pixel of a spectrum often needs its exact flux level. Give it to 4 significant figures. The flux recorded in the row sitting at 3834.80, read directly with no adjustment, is 49.32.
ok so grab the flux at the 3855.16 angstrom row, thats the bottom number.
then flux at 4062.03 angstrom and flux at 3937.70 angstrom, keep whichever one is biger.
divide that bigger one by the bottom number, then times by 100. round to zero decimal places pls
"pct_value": 108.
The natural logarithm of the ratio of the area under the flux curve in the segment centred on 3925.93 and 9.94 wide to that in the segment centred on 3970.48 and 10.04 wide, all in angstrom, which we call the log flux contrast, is 0.48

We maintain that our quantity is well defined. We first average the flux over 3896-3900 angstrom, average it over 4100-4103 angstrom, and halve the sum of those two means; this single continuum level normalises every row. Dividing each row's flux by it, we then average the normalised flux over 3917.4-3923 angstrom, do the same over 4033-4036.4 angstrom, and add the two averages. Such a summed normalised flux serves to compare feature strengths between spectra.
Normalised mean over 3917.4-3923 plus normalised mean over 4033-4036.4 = 2.35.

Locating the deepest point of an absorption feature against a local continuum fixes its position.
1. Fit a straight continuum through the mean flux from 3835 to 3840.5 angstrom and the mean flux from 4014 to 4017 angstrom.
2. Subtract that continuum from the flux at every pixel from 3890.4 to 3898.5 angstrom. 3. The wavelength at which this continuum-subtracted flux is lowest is 3890.84 angstrom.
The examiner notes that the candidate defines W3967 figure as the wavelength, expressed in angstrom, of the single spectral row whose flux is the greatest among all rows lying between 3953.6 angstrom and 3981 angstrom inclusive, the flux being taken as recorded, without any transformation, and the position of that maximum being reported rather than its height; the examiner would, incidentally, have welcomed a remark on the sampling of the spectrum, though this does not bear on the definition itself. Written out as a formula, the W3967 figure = 3954.06 angstrom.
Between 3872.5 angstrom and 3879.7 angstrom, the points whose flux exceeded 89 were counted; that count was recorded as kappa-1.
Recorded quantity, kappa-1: 0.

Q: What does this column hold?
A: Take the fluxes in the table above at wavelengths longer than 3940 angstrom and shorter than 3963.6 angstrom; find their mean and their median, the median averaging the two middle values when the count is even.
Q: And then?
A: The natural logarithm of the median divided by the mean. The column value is 0.019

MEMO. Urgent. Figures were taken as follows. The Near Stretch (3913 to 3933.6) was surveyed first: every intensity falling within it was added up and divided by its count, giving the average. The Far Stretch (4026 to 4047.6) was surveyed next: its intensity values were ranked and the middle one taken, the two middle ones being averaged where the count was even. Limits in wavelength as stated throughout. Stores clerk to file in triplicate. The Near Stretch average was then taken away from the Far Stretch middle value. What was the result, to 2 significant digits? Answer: 31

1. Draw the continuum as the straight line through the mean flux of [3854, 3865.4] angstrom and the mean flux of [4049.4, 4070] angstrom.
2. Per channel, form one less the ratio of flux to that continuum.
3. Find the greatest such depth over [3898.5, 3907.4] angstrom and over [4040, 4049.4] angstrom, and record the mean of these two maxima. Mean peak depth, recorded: 0.225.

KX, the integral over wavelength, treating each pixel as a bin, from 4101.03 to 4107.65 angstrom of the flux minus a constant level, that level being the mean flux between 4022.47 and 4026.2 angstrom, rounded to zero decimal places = -90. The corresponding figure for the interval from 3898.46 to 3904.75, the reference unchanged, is -83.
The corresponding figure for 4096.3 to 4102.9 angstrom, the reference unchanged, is -139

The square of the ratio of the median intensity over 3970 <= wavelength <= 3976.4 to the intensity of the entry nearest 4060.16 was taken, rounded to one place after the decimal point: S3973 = 0.3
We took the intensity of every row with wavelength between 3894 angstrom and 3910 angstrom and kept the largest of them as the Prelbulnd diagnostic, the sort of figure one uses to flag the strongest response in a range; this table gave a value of 88.57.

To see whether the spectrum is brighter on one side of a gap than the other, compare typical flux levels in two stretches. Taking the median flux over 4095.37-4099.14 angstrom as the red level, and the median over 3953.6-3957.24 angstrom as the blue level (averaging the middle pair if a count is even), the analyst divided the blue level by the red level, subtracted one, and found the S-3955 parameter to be -0.08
